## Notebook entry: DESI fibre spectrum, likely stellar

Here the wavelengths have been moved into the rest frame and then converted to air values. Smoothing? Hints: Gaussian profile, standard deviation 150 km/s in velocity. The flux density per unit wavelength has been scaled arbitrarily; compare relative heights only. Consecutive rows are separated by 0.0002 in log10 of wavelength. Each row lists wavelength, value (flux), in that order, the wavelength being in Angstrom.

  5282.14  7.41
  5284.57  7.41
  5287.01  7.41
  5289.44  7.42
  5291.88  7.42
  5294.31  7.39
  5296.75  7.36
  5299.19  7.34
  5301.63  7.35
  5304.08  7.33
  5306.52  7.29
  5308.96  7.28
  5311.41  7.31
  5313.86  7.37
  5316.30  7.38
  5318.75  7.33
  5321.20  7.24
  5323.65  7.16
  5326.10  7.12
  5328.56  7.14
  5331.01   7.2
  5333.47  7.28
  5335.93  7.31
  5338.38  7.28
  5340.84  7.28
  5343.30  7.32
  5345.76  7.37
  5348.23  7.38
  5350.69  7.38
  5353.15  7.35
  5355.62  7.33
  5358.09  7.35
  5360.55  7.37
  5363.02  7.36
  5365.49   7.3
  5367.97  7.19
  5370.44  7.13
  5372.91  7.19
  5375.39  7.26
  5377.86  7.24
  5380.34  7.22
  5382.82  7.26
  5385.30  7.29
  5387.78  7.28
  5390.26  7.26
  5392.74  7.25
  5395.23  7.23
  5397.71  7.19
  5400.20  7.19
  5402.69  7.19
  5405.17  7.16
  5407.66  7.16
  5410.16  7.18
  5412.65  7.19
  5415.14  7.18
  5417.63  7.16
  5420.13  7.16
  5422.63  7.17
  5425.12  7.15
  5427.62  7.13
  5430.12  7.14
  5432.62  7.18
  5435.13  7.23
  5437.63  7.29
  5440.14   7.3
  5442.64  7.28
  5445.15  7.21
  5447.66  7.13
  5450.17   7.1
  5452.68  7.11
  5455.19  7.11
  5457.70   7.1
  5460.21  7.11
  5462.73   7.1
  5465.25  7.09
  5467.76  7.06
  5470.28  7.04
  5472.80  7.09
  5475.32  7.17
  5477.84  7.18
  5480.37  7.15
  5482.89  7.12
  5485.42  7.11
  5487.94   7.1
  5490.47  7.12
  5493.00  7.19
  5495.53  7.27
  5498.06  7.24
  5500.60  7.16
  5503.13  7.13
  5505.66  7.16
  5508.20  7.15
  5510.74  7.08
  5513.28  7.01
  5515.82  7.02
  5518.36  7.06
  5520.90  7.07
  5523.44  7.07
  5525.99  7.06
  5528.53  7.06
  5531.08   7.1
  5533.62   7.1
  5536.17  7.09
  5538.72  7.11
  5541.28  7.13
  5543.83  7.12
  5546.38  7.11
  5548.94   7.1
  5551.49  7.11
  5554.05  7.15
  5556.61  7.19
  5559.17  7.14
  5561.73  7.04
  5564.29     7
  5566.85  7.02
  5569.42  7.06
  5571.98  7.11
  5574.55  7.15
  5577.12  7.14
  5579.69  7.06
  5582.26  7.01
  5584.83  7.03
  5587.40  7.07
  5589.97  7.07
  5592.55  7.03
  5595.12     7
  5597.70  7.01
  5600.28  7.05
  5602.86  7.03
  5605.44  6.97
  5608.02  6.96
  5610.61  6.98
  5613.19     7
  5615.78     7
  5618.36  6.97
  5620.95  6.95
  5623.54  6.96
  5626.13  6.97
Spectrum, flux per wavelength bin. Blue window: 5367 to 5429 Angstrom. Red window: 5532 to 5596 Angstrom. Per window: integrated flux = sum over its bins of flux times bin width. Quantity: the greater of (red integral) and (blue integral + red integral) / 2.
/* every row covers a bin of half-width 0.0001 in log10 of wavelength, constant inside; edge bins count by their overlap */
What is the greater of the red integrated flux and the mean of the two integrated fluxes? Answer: 454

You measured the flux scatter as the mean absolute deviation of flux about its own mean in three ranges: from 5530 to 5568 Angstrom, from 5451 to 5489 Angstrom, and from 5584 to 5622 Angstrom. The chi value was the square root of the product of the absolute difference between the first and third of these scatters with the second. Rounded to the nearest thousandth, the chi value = 0.008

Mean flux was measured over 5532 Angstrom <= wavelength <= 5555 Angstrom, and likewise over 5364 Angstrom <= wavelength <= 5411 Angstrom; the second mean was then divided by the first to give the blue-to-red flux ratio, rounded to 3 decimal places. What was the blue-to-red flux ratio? 1.015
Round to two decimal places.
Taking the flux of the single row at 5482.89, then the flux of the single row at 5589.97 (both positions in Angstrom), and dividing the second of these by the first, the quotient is 0.99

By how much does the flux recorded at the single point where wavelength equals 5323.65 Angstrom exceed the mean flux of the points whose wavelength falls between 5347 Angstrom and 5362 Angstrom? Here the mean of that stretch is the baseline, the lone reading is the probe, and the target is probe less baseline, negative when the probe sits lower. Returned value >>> -0.20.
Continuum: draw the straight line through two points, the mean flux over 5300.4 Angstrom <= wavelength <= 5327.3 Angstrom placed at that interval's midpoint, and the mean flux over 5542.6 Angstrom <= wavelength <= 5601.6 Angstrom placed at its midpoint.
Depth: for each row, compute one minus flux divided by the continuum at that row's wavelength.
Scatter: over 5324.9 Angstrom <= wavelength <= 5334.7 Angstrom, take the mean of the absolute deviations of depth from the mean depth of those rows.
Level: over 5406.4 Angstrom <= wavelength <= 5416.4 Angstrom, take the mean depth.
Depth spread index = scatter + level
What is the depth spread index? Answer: 0.012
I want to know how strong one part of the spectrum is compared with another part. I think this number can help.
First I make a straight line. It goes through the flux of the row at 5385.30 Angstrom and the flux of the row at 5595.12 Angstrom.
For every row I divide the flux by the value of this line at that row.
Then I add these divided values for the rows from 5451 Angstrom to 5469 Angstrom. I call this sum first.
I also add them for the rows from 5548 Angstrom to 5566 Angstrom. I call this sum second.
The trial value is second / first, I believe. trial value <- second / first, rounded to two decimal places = 1.02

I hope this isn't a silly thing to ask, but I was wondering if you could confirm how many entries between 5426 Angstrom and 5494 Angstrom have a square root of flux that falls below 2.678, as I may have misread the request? 19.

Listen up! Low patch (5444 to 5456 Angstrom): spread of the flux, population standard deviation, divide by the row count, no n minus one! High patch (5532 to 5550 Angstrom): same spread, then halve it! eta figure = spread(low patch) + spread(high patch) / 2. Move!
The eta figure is 0.046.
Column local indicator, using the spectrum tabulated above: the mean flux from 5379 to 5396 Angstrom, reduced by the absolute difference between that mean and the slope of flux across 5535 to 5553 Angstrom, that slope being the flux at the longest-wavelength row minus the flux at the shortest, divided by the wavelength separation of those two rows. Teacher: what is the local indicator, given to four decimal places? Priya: 0.0013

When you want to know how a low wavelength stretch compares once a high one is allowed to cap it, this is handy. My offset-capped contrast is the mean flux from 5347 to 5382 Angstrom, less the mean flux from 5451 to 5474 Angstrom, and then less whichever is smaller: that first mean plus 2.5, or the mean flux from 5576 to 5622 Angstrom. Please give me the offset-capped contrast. -6.82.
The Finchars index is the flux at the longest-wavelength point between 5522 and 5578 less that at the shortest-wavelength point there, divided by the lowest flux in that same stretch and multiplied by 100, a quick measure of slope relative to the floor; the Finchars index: 1.0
